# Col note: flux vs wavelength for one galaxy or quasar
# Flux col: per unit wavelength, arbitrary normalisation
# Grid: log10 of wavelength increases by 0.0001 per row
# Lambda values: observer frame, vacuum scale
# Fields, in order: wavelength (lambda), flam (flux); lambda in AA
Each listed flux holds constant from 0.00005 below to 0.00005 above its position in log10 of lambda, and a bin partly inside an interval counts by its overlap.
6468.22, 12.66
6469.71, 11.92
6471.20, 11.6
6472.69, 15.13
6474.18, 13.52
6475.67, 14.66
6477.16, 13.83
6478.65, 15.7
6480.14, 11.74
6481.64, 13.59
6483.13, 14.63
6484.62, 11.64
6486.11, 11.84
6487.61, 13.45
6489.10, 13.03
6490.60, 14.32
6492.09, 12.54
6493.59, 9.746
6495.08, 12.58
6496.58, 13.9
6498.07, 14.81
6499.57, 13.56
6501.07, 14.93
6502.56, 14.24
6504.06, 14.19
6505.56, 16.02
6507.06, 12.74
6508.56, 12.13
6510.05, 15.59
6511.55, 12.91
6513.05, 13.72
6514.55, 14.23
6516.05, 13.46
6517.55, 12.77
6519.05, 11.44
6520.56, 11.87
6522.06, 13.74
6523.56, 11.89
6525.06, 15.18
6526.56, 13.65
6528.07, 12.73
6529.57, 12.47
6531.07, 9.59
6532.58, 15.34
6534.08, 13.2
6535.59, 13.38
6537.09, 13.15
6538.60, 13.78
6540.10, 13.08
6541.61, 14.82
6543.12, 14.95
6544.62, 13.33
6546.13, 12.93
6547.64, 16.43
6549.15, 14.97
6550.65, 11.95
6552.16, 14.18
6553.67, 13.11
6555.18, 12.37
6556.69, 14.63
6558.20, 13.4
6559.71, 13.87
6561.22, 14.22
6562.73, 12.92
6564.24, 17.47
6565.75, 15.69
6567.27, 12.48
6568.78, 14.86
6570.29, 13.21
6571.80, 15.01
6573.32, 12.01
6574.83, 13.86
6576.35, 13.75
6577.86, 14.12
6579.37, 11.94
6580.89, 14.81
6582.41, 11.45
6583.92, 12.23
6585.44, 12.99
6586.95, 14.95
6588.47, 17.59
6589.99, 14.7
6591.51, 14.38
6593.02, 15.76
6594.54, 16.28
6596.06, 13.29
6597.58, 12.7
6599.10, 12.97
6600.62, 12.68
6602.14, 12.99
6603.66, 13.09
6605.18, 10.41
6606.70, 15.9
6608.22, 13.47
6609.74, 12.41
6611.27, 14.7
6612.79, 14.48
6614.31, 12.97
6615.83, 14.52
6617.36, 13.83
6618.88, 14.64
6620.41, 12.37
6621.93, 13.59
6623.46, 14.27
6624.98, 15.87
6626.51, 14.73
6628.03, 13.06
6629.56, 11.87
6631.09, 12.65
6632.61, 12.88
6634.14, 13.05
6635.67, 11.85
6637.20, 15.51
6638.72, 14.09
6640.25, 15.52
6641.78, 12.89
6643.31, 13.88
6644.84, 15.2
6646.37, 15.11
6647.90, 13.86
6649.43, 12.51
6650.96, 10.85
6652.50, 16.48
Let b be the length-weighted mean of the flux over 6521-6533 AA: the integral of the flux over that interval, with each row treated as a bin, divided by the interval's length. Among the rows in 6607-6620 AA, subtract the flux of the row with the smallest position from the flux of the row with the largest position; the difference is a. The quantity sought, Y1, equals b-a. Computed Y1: 11.8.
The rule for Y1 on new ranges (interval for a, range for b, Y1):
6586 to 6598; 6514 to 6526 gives 15.3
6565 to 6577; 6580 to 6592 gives 16.0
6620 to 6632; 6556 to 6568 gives 14.1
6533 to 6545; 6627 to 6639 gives 13.0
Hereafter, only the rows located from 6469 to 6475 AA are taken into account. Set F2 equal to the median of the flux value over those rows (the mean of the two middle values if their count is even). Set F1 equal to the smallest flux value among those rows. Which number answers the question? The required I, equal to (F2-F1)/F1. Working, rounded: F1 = 11.6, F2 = 12.7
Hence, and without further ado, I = 0.10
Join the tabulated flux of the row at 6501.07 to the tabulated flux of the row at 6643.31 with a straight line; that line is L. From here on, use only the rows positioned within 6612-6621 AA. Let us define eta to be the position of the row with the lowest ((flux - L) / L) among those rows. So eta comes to 6620.41 AA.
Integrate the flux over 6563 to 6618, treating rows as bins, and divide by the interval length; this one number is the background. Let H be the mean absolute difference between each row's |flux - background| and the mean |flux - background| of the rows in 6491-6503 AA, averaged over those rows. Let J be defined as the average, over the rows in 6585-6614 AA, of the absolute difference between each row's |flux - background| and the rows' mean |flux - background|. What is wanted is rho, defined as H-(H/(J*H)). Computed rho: -0.58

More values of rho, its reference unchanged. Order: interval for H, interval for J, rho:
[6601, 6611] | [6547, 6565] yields -0.42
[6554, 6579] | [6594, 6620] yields -1.03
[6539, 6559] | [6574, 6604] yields -1.03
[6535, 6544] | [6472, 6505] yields -1.15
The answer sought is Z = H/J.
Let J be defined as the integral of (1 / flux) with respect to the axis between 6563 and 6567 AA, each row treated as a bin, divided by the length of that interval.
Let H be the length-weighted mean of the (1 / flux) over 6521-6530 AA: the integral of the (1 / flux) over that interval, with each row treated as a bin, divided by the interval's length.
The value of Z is 1.17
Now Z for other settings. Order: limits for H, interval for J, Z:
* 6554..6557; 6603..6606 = 0.88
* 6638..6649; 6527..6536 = 0.88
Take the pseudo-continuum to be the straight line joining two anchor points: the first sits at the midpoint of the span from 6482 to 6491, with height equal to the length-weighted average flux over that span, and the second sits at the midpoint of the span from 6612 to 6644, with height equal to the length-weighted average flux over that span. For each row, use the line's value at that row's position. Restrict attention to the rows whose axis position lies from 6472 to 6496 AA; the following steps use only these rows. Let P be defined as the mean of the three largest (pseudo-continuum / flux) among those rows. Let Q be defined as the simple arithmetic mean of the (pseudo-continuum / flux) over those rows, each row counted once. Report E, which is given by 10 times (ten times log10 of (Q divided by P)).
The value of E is -7.7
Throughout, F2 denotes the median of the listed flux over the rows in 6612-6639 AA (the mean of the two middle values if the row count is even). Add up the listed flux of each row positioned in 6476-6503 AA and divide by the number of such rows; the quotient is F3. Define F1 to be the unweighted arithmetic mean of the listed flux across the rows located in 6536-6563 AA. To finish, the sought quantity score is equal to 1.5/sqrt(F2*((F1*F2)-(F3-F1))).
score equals 0.0294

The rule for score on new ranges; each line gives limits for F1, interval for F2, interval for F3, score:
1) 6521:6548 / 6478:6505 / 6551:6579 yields 0.0301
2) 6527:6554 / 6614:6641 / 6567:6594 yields 0.0298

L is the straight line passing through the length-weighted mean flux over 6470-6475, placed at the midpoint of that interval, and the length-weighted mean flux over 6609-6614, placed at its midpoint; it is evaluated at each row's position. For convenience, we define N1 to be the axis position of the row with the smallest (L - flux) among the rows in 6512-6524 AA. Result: 6514.55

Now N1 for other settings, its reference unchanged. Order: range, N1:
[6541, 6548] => 6547.64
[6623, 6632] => 6624.98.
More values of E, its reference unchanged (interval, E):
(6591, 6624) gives -6.7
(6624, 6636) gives -3.5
